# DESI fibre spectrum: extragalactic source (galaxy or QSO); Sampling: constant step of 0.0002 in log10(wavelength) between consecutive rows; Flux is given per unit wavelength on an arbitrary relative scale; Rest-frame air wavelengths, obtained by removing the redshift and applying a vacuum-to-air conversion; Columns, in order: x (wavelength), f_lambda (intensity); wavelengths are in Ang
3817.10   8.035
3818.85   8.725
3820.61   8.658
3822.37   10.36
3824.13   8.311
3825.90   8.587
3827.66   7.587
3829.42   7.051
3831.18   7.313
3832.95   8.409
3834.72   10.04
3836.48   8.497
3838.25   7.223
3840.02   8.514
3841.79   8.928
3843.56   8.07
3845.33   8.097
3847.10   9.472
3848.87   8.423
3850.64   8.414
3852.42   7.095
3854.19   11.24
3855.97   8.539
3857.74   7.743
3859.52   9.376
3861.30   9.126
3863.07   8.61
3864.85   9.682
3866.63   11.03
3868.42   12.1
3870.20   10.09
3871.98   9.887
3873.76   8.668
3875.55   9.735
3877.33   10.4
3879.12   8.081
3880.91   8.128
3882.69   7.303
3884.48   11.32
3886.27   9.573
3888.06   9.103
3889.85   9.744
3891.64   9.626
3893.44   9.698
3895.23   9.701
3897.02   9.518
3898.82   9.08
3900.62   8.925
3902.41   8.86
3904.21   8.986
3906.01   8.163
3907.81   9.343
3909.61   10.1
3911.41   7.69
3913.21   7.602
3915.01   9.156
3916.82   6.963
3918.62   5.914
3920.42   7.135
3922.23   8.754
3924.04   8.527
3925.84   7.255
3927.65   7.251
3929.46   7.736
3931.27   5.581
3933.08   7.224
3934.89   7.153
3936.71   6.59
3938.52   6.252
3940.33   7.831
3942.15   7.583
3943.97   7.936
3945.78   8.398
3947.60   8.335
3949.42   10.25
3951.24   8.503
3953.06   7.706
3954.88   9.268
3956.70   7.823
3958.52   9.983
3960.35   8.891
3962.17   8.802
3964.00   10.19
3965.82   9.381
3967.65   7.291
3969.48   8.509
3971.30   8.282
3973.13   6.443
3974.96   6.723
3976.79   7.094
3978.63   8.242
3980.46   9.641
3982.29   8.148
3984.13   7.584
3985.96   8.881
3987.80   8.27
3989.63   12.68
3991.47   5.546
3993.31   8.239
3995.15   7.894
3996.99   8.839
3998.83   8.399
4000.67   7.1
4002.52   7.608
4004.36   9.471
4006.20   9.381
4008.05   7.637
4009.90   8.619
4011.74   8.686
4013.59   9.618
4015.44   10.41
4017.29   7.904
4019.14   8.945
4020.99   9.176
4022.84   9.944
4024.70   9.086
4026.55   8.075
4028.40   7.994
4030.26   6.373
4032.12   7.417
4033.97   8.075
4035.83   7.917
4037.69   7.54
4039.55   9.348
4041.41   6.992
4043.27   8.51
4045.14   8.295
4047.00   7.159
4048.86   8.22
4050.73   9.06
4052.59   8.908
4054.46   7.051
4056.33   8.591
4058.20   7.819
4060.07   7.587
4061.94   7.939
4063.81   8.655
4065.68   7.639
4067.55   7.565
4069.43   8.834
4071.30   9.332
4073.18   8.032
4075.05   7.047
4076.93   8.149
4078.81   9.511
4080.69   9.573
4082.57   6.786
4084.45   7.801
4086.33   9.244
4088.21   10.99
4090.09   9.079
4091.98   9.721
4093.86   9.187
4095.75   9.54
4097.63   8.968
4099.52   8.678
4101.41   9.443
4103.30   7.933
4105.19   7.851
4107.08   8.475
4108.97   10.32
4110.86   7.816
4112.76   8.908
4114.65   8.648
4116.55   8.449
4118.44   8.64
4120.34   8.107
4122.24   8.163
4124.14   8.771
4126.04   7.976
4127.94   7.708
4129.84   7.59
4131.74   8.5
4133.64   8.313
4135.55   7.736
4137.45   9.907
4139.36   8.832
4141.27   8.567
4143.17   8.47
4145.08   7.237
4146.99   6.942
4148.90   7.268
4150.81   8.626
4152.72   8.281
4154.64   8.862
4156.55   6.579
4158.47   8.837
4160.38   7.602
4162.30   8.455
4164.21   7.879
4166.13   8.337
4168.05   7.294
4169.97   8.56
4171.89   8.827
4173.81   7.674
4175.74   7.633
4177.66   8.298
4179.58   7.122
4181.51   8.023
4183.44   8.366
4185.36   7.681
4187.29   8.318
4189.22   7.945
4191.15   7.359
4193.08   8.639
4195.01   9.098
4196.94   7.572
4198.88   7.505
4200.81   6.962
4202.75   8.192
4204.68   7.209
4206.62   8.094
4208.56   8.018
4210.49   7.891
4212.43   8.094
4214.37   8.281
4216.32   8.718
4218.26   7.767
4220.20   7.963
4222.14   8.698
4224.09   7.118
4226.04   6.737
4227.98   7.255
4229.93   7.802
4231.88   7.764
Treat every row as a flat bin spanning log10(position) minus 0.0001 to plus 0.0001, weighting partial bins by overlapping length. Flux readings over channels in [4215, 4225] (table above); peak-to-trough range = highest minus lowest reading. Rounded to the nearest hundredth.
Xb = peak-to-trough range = 1.60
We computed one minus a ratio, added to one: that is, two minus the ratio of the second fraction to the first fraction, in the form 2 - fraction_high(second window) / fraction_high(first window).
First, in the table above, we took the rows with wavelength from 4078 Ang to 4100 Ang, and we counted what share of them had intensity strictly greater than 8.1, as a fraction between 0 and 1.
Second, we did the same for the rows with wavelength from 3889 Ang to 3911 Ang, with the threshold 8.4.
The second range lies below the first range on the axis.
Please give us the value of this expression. 0.90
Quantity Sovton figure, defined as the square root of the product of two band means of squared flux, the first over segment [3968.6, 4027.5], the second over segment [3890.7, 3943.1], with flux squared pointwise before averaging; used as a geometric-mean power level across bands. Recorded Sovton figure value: 70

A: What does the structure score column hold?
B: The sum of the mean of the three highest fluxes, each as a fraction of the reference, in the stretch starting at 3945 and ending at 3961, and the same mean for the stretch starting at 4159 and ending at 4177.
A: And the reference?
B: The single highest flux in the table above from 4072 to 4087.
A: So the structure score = 1.93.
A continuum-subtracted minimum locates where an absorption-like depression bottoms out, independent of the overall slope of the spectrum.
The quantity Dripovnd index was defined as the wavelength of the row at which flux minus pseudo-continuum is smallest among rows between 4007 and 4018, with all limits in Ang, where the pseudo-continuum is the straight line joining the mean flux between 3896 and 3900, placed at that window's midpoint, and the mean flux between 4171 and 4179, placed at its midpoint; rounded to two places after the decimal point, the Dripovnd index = 4008.05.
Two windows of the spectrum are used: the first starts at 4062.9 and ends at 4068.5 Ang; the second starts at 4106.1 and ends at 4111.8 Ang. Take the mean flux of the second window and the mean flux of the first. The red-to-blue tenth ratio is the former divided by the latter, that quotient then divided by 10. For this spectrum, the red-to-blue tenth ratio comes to 0.112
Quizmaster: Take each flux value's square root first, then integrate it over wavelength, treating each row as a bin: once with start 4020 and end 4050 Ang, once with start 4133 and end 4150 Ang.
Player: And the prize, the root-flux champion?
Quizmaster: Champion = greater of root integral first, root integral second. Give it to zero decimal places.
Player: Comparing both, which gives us 85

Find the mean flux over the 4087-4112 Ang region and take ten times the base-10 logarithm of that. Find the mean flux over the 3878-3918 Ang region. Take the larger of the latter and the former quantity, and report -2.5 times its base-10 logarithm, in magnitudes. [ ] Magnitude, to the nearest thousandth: -2.453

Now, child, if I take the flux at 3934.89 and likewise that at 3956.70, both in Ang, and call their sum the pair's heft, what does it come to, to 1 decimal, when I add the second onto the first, 15.0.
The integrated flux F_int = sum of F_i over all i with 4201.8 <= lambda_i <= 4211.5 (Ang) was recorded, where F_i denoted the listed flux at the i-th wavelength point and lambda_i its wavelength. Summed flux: 39.4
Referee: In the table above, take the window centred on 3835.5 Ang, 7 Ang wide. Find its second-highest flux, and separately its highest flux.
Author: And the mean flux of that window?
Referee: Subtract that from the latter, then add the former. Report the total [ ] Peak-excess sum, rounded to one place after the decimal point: 10.0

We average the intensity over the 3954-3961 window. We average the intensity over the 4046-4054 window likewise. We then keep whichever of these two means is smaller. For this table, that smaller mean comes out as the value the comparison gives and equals 8.3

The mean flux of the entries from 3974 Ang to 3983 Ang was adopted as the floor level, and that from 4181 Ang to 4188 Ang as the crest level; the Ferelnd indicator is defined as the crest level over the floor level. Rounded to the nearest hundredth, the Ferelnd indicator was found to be 1.02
